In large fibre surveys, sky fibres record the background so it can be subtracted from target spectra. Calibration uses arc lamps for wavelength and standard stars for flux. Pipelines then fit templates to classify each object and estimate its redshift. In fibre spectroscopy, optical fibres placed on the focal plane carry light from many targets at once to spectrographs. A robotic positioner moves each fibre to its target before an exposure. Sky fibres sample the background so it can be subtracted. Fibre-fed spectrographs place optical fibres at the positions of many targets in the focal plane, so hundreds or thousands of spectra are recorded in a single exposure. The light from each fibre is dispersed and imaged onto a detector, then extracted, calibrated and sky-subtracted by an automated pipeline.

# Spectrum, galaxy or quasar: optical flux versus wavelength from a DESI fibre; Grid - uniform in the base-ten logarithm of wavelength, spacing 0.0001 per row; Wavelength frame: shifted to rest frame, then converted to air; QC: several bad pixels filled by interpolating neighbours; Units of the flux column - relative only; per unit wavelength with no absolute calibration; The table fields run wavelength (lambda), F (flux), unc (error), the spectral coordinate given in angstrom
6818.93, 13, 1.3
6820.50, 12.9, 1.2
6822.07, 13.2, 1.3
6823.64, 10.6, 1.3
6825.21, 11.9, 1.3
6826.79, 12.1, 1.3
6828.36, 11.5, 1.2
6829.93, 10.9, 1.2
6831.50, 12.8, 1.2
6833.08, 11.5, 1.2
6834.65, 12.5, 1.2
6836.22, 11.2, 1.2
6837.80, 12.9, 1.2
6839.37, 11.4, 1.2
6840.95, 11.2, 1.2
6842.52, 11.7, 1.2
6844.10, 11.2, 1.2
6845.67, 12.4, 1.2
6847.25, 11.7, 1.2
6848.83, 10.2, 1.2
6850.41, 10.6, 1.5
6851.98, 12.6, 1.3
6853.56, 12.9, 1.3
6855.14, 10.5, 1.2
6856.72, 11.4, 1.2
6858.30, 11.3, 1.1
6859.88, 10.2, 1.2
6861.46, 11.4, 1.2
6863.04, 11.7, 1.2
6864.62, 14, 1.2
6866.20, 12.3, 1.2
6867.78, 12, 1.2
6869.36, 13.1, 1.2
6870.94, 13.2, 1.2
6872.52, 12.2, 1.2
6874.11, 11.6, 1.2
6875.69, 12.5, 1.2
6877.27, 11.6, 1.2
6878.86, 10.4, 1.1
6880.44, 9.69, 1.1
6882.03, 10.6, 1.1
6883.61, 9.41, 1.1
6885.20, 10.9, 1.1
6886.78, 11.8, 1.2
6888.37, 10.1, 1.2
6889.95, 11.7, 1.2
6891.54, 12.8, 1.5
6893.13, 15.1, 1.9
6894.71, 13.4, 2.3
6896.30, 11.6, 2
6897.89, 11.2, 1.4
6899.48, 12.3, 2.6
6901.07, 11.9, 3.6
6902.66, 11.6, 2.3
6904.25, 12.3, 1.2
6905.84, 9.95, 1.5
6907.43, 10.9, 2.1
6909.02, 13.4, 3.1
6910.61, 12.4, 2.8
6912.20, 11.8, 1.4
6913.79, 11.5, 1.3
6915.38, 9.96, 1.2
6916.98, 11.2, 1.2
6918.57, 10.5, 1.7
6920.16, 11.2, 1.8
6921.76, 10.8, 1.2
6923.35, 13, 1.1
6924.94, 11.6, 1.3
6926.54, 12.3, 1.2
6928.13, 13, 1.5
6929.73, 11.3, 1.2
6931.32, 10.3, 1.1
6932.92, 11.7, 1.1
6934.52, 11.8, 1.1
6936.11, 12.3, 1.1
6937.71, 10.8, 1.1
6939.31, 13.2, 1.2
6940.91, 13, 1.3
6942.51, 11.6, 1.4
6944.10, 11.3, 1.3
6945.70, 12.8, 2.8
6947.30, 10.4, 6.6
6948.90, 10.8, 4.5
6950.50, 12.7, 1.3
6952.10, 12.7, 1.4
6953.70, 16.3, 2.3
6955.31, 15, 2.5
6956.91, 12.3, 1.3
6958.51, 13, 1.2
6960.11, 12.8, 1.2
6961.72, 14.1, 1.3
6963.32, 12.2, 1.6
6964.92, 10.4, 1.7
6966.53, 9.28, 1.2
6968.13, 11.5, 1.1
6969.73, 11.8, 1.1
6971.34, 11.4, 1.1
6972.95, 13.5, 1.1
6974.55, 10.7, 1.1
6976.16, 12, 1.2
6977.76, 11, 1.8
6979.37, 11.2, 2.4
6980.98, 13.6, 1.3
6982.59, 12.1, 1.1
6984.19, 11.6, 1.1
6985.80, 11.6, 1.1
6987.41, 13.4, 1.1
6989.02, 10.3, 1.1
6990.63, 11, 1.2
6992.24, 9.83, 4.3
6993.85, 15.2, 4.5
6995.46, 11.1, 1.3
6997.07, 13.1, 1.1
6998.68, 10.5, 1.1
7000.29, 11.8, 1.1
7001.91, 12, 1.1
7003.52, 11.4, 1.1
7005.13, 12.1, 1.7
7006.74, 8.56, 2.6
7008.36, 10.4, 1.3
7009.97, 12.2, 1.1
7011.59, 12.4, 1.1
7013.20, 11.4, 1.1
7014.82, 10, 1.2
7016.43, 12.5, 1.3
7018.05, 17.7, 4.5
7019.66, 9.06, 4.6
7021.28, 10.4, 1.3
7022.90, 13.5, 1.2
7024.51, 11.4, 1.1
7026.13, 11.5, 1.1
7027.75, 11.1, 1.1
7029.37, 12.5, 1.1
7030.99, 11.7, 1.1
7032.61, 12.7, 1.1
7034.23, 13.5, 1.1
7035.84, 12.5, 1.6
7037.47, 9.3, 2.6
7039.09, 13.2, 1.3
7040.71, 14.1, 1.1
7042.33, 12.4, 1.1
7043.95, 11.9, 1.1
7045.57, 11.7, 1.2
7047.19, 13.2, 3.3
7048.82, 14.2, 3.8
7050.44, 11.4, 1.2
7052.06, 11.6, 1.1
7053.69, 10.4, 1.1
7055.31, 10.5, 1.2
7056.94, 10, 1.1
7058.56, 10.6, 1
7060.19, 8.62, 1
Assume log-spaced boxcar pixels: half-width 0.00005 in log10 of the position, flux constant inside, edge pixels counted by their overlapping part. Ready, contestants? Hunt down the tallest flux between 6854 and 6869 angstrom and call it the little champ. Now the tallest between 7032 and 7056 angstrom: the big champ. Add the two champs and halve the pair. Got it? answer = 14.1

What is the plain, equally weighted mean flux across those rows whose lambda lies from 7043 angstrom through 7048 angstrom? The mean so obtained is 12.3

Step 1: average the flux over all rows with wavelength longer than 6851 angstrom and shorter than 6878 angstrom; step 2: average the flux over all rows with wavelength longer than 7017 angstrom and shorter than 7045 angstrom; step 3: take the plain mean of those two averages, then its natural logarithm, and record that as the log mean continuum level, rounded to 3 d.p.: 2.497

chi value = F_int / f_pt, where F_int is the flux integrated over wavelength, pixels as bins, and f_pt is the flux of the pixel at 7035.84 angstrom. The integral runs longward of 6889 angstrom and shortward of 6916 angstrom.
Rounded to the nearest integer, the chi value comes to 26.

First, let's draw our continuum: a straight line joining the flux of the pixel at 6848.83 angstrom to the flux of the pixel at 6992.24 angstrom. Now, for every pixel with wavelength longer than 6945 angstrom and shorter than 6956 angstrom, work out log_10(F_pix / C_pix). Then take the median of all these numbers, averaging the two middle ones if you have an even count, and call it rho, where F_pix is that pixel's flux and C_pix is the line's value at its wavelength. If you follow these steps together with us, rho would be 0.107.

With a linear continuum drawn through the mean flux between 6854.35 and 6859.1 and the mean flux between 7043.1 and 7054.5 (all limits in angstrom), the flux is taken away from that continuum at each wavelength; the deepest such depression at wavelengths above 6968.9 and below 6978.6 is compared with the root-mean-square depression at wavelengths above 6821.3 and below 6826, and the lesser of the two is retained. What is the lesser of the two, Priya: 0.97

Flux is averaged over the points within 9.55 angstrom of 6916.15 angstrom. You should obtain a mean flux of 11.52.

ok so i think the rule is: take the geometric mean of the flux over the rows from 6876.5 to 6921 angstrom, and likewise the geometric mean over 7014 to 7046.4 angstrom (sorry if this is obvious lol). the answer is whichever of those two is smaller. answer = 11.4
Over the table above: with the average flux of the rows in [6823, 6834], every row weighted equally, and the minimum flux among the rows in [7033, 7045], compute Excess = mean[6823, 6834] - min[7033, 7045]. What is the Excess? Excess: 2.3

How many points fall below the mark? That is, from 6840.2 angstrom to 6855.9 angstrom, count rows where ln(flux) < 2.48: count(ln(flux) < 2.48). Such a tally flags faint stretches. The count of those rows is 7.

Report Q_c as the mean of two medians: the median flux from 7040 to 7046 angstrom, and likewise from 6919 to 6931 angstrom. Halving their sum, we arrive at 11.9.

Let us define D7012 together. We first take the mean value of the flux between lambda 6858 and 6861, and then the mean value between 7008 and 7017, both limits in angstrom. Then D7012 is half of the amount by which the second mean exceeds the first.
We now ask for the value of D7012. 0.4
